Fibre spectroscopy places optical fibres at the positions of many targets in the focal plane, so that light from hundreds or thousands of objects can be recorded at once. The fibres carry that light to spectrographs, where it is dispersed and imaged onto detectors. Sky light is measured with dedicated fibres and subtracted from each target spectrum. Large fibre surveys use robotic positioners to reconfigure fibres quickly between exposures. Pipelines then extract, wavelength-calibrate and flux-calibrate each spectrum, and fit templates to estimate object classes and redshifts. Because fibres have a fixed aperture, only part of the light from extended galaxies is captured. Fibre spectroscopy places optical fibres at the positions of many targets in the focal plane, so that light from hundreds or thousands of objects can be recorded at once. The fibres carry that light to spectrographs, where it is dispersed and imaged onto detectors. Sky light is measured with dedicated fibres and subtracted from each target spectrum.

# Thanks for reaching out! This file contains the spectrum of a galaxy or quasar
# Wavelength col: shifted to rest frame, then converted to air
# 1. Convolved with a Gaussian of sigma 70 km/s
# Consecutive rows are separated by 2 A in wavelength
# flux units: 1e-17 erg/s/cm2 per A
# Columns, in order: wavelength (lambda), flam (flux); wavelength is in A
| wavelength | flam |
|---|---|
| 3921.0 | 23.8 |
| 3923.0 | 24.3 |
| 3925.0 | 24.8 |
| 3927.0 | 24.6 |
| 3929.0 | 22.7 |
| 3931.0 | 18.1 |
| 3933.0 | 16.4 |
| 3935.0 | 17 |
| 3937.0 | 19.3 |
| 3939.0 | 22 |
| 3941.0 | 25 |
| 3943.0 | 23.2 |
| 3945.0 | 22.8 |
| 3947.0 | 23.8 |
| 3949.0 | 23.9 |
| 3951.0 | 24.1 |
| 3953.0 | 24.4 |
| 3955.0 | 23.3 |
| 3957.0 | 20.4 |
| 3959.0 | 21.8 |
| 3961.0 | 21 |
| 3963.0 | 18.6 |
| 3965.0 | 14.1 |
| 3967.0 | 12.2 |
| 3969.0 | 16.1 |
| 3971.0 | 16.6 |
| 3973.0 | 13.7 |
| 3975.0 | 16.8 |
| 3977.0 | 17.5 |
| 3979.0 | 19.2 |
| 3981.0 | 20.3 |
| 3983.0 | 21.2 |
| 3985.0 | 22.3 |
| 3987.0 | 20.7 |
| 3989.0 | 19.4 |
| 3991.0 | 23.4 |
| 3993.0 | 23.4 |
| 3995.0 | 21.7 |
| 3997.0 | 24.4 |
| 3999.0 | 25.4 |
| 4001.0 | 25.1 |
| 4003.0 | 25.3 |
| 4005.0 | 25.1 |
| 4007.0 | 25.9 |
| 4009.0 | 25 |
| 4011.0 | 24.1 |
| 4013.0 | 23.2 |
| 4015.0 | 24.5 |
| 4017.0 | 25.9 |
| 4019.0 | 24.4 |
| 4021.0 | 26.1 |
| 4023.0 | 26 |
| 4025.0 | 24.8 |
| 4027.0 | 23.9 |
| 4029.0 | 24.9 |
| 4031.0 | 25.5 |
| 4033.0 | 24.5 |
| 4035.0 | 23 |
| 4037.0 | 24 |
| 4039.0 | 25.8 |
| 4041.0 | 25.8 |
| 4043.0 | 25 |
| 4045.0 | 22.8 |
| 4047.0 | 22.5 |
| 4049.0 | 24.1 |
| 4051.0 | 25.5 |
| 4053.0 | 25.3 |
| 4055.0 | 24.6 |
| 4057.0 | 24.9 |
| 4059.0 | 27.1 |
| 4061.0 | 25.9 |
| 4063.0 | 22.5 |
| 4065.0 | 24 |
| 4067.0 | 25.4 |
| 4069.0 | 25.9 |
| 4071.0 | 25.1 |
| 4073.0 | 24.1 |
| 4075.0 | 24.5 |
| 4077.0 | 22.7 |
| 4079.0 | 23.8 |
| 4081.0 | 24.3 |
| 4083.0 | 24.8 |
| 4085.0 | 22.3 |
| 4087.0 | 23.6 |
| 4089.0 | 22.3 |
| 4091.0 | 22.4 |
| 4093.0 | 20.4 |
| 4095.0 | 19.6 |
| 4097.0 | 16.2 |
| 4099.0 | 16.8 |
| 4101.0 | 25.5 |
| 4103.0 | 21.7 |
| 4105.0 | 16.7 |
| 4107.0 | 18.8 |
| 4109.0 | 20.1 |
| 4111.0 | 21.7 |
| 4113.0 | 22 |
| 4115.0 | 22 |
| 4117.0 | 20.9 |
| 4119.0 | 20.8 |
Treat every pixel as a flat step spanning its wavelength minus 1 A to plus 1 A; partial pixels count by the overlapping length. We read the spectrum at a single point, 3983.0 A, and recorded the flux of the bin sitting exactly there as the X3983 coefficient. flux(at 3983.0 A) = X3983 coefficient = 21.2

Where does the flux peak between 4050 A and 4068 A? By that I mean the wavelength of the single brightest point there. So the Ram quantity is 4059.0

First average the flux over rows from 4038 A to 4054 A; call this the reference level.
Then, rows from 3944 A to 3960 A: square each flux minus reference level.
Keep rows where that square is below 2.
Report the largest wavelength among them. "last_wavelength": 3955.0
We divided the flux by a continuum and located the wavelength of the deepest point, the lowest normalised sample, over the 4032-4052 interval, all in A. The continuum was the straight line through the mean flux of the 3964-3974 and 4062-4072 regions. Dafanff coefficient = 4047.0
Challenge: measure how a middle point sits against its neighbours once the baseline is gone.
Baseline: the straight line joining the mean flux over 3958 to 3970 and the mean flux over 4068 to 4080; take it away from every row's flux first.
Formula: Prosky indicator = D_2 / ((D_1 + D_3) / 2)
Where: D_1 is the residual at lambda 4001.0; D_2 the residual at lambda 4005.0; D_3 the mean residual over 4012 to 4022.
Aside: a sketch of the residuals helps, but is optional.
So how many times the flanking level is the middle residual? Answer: 1.1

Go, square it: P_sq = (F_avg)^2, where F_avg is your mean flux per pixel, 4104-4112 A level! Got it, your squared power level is 373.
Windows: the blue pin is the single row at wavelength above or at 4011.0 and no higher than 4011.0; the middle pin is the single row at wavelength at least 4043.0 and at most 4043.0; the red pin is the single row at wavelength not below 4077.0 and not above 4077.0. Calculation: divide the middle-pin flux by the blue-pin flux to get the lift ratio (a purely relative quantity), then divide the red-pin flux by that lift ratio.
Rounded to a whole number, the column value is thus 22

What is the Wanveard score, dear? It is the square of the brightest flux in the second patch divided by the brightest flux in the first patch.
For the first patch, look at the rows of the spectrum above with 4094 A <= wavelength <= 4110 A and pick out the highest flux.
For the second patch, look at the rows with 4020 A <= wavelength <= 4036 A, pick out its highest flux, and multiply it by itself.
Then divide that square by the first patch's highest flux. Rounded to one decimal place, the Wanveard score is 26.7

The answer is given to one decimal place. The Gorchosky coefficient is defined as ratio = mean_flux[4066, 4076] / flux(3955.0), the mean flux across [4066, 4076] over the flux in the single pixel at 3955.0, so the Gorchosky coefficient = 1.1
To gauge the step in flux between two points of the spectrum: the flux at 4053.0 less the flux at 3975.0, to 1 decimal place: 8.5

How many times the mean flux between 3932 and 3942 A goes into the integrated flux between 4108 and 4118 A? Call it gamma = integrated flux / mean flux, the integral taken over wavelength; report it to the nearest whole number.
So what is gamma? 11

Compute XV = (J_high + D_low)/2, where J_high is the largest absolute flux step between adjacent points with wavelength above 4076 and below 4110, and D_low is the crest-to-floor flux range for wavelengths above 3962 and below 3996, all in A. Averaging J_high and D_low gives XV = 10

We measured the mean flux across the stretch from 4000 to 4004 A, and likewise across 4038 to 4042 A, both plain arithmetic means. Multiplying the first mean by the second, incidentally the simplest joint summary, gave 650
